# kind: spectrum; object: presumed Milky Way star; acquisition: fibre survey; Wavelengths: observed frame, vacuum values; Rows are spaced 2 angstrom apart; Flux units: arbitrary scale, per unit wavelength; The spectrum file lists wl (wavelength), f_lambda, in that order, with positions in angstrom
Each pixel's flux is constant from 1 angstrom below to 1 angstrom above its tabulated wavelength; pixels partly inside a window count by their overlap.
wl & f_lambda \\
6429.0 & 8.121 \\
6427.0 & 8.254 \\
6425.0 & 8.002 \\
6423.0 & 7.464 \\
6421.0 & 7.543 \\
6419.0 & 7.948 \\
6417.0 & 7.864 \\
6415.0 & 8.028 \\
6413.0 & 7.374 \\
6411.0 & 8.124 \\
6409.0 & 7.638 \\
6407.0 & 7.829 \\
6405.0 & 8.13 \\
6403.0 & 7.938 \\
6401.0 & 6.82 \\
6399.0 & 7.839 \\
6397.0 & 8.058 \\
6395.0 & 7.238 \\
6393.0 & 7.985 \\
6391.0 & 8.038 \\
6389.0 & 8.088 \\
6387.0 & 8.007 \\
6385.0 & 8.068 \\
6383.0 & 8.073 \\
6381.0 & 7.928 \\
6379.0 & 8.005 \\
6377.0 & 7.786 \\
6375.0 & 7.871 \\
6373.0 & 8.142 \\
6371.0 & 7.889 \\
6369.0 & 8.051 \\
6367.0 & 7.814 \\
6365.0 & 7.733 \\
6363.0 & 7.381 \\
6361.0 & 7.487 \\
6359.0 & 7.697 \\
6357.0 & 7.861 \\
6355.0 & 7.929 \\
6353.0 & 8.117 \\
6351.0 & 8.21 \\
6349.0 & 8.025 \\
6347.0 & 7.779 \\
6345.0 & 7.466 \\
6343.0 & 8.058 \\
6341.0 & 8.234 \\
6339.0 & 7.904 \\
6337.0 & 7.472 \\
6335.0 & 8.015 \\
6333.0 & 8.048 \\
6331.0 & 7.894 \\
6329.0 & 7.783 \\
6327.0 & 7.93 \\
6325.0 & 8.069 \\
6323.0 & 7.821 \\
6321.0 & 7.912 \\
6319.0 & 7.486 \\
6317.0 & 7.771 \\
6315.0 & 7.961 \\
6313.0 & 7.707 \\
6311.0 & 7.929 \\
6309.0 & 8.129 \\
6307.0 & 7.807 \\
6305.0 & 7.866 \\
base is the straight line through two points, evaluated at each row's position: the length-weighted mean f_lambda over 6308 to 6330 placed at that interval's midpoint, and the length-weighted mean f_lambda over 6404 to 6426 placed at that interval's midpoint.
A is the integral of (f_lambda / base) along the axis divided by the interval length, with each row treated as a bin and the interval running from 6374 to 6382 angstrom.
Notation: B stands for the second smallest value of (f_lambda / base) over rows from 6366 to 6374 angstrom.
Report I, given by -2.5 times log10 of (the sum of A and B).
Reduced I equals -0.761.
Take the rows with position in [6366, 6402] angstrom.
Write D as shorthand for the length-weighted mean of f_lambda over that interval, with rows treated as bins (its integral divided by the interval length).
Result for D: 7.87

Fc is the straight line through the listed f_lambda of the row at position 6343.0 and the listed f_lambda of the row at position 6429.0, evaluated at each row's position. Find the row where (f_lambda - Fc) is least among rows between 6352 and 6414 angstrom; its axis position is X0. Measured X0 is 6401.0 angstrom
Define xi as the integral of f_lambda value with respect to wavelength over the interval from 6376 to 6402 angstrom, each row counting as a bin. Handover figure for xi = 204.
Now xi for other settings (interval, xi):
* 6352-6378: 204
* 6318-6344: 205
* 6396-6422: 202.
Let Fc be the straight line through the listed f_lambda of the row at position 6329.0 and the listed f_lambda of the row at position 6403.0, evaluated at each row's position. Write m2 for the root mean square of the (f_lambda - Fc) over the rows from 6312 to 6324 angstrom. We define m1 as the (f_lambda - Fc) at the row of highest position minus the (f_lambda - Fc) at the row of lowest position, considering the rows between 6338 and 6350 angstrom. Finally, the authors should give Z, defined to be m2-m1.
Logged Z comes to 0.1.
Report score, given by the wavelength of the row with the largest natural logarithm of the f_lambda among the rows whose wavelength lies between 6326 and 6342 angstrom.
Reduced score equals 6341.0 angstrom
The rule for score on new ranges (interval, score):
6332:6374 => 6341.0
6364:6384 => 6373.0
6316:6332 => 6325.0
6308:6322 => 6309.0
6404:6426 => 6405.0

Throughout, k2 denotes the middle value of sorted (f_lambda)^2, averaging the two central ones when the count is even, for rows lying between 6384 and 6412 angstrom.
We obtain 63.9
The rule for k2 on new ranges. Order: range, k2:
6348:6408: 62.9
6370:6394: 64.1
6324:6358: 62.9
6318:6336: 62.6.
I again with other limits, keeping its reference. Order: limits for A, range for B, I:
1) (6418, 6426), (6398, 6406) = -0.749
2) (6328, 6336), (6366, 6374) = -0.762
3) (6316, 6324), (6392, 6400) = -0.746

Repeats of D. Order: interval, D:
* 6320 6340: 7.88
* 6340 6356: 7.98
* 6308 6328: 7.87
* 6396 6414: 7.75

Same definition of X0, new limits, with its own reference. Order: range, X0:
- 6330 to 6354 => 6345.0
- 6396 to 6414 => 6401.0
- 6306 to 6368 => 6363.0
